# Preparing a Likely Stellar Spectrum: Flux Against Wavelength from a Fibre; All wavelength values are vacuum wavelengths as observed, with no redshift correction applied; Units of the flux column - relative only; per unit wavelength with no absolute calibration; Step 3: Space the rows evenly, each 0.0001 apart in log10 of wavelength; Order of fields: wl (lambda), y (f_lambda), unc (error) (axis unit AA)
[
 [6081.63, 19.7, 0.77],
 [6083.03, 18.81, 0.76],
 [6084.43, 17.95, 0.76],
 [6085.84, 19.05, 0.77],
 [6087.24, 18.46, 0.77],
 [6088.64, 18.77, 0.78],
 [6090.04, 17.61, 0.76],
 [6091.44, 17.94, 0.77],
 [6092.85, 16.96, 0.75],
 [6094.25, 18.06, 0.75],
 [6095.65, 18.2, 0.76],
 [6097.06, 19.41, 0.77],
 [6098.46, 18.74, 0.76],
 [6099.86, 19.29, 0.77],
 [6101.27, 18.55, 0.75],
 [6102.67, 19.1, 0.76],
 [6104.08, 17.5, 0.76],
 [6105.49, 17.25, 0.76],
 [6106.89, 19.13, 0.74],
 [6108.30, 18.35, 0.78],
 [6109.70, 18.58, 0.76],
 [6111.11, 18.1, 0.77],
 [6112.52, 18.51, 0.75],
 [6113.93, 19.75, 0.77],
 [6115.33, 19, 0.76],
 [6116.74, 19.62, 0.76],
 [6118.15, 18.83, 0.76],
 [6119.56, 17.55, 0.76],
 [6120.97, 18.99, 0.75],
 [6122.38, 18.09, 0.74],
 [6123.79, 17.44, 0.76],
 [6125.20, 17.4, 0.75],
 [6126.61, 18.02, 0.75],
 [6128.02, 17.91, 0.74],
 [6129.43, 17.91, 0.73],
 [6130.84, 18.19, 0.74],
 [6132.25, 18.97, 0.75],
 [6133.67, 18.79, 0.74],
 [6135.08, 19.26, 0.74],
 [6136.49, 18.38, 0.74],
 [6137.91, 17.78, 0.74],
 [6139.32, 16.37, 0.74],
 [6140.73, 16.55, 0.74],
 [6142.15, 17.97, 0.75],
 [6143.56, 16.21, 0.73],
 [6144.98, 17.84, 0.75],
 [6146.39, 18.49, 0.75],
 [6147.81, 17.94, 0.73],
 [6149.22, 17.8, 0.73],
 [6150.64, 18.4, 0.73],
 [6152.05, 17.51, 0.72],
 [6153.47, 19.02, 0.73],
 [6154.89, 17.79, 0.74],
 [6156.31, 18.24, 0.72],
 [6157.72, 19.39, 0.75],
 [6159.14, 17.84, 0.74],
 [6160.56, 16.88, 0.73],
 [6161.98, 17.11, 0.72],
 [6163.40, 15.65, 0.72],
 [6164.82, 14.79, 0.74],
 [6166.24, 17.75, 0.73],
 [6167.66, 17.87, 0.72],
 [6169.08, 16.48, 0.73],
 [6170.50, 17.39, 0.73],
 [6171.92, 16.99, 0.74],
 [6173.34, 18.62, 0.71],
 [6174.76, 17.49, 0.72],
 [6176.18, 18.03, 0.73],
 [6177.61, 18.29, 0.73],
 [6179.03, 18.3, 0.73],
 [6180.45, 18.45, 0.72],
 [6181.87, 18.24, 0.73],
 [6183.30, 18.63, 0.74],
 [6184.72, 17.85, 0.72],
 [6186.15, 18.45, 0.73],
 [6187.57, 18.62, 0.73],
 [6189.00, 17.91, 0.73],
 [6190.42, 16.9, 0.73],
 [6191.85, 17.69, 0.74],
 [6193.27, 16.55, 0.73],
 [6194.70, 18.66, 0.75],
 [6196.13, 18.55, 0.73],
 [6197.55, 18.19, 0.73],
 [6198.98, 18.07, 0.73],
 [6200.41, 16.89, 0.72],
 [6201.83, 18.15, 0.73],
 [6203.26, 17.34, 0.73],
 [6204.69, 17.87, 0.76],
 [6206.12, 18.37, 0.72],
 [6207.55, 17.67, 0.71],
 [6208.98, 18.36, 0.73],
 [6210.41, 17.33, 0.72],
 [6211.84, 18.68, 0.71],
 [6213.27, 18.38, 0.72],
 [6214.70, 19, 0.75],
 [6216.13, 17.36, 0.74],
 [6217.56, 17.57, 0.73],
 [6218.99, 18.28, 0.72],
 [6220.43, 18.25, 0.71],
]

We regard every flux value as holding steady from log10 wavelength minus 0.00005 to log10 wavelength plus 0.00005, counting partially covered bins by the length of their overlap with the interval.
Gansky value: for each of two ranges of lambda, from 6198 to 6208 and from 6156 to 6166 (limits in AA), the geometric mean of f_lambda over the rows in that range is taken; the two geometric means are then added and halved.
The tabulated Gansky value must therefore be 17.4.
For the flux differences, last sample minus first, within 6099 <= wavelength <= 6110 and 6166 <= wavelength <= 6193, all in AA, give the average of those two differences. -0.4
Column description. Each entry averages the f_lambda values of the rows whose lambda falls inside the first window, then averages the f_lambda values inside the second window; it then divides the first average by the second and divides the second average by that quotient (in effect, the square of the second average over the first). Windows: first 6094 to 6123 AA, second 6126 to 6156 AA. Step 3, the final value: 17.3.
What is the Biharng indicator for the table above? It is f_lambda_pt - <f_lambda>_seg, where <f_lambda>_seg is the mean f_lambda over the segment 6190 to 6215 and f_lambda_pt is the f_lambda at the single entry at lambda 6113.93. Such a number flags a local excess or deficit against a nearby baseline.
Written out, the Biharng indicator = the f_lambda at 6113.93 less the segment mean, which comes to 1.83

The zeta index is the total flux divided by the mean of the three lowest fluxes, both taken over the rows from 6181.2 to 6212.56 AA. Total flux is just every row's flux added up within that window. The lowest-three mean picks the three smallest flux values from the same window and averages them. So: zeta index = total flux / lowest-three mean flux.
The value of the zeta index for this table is 23.5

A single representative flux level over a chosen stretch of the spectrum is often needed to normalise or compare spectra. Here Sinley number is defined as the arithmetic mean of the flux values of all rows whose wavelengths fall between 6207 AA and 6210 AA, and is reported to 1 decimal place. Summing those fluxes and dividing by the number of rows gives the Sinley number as 18.0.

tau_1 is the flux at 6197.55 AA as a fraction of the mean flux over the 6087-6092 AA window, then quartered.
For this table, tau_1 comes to 0.250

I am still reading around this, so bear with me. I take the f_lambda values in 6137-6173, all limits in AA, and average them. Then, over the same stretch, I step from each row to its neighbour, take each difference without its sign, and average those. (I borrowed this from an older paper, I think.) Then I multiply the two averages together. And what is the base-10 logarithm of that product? 1.25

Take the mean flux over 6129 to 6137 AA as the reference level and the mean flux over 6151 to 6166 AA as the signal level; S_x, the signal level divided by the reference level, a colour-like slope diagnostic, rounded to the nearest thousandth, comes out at 0.938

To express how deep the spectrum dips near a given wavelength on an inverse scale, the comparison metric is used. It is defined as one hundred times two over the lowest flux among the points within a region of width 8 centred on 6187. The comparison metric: 11.8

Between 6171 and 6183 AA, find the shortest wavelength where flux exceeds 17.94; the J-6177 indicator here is 6173.34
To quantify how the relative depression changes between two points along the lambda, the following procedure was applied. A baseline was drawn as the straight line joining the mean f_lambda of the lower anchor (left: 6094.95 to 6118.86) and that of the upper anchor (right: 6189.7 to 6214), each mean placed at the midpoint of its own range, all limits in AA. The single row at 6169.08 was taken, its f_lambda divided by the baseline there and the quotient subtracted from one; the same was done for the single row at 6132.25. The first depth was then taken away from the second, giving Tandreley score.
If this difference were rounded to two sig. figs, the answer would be -0.12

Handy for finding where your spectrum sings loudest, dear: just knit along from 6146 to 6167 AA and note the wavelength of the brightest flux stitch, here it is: 6157.72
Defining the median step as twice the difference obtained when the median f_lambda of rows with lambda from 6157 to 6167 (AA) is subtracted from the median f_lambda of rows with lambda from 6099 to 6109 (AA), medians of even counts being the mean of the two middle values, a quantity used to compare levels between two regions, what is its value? 2.9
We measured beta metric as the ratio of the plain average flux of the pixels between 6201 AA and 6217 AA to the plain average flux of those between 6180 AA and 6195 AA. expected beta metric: 1.00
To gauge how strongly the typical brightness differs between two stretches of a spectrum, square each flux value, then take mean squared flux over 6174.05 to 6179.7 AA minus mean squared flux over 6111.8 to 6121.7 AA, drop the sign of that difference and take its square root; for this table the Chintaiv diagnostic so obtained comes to 5.68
